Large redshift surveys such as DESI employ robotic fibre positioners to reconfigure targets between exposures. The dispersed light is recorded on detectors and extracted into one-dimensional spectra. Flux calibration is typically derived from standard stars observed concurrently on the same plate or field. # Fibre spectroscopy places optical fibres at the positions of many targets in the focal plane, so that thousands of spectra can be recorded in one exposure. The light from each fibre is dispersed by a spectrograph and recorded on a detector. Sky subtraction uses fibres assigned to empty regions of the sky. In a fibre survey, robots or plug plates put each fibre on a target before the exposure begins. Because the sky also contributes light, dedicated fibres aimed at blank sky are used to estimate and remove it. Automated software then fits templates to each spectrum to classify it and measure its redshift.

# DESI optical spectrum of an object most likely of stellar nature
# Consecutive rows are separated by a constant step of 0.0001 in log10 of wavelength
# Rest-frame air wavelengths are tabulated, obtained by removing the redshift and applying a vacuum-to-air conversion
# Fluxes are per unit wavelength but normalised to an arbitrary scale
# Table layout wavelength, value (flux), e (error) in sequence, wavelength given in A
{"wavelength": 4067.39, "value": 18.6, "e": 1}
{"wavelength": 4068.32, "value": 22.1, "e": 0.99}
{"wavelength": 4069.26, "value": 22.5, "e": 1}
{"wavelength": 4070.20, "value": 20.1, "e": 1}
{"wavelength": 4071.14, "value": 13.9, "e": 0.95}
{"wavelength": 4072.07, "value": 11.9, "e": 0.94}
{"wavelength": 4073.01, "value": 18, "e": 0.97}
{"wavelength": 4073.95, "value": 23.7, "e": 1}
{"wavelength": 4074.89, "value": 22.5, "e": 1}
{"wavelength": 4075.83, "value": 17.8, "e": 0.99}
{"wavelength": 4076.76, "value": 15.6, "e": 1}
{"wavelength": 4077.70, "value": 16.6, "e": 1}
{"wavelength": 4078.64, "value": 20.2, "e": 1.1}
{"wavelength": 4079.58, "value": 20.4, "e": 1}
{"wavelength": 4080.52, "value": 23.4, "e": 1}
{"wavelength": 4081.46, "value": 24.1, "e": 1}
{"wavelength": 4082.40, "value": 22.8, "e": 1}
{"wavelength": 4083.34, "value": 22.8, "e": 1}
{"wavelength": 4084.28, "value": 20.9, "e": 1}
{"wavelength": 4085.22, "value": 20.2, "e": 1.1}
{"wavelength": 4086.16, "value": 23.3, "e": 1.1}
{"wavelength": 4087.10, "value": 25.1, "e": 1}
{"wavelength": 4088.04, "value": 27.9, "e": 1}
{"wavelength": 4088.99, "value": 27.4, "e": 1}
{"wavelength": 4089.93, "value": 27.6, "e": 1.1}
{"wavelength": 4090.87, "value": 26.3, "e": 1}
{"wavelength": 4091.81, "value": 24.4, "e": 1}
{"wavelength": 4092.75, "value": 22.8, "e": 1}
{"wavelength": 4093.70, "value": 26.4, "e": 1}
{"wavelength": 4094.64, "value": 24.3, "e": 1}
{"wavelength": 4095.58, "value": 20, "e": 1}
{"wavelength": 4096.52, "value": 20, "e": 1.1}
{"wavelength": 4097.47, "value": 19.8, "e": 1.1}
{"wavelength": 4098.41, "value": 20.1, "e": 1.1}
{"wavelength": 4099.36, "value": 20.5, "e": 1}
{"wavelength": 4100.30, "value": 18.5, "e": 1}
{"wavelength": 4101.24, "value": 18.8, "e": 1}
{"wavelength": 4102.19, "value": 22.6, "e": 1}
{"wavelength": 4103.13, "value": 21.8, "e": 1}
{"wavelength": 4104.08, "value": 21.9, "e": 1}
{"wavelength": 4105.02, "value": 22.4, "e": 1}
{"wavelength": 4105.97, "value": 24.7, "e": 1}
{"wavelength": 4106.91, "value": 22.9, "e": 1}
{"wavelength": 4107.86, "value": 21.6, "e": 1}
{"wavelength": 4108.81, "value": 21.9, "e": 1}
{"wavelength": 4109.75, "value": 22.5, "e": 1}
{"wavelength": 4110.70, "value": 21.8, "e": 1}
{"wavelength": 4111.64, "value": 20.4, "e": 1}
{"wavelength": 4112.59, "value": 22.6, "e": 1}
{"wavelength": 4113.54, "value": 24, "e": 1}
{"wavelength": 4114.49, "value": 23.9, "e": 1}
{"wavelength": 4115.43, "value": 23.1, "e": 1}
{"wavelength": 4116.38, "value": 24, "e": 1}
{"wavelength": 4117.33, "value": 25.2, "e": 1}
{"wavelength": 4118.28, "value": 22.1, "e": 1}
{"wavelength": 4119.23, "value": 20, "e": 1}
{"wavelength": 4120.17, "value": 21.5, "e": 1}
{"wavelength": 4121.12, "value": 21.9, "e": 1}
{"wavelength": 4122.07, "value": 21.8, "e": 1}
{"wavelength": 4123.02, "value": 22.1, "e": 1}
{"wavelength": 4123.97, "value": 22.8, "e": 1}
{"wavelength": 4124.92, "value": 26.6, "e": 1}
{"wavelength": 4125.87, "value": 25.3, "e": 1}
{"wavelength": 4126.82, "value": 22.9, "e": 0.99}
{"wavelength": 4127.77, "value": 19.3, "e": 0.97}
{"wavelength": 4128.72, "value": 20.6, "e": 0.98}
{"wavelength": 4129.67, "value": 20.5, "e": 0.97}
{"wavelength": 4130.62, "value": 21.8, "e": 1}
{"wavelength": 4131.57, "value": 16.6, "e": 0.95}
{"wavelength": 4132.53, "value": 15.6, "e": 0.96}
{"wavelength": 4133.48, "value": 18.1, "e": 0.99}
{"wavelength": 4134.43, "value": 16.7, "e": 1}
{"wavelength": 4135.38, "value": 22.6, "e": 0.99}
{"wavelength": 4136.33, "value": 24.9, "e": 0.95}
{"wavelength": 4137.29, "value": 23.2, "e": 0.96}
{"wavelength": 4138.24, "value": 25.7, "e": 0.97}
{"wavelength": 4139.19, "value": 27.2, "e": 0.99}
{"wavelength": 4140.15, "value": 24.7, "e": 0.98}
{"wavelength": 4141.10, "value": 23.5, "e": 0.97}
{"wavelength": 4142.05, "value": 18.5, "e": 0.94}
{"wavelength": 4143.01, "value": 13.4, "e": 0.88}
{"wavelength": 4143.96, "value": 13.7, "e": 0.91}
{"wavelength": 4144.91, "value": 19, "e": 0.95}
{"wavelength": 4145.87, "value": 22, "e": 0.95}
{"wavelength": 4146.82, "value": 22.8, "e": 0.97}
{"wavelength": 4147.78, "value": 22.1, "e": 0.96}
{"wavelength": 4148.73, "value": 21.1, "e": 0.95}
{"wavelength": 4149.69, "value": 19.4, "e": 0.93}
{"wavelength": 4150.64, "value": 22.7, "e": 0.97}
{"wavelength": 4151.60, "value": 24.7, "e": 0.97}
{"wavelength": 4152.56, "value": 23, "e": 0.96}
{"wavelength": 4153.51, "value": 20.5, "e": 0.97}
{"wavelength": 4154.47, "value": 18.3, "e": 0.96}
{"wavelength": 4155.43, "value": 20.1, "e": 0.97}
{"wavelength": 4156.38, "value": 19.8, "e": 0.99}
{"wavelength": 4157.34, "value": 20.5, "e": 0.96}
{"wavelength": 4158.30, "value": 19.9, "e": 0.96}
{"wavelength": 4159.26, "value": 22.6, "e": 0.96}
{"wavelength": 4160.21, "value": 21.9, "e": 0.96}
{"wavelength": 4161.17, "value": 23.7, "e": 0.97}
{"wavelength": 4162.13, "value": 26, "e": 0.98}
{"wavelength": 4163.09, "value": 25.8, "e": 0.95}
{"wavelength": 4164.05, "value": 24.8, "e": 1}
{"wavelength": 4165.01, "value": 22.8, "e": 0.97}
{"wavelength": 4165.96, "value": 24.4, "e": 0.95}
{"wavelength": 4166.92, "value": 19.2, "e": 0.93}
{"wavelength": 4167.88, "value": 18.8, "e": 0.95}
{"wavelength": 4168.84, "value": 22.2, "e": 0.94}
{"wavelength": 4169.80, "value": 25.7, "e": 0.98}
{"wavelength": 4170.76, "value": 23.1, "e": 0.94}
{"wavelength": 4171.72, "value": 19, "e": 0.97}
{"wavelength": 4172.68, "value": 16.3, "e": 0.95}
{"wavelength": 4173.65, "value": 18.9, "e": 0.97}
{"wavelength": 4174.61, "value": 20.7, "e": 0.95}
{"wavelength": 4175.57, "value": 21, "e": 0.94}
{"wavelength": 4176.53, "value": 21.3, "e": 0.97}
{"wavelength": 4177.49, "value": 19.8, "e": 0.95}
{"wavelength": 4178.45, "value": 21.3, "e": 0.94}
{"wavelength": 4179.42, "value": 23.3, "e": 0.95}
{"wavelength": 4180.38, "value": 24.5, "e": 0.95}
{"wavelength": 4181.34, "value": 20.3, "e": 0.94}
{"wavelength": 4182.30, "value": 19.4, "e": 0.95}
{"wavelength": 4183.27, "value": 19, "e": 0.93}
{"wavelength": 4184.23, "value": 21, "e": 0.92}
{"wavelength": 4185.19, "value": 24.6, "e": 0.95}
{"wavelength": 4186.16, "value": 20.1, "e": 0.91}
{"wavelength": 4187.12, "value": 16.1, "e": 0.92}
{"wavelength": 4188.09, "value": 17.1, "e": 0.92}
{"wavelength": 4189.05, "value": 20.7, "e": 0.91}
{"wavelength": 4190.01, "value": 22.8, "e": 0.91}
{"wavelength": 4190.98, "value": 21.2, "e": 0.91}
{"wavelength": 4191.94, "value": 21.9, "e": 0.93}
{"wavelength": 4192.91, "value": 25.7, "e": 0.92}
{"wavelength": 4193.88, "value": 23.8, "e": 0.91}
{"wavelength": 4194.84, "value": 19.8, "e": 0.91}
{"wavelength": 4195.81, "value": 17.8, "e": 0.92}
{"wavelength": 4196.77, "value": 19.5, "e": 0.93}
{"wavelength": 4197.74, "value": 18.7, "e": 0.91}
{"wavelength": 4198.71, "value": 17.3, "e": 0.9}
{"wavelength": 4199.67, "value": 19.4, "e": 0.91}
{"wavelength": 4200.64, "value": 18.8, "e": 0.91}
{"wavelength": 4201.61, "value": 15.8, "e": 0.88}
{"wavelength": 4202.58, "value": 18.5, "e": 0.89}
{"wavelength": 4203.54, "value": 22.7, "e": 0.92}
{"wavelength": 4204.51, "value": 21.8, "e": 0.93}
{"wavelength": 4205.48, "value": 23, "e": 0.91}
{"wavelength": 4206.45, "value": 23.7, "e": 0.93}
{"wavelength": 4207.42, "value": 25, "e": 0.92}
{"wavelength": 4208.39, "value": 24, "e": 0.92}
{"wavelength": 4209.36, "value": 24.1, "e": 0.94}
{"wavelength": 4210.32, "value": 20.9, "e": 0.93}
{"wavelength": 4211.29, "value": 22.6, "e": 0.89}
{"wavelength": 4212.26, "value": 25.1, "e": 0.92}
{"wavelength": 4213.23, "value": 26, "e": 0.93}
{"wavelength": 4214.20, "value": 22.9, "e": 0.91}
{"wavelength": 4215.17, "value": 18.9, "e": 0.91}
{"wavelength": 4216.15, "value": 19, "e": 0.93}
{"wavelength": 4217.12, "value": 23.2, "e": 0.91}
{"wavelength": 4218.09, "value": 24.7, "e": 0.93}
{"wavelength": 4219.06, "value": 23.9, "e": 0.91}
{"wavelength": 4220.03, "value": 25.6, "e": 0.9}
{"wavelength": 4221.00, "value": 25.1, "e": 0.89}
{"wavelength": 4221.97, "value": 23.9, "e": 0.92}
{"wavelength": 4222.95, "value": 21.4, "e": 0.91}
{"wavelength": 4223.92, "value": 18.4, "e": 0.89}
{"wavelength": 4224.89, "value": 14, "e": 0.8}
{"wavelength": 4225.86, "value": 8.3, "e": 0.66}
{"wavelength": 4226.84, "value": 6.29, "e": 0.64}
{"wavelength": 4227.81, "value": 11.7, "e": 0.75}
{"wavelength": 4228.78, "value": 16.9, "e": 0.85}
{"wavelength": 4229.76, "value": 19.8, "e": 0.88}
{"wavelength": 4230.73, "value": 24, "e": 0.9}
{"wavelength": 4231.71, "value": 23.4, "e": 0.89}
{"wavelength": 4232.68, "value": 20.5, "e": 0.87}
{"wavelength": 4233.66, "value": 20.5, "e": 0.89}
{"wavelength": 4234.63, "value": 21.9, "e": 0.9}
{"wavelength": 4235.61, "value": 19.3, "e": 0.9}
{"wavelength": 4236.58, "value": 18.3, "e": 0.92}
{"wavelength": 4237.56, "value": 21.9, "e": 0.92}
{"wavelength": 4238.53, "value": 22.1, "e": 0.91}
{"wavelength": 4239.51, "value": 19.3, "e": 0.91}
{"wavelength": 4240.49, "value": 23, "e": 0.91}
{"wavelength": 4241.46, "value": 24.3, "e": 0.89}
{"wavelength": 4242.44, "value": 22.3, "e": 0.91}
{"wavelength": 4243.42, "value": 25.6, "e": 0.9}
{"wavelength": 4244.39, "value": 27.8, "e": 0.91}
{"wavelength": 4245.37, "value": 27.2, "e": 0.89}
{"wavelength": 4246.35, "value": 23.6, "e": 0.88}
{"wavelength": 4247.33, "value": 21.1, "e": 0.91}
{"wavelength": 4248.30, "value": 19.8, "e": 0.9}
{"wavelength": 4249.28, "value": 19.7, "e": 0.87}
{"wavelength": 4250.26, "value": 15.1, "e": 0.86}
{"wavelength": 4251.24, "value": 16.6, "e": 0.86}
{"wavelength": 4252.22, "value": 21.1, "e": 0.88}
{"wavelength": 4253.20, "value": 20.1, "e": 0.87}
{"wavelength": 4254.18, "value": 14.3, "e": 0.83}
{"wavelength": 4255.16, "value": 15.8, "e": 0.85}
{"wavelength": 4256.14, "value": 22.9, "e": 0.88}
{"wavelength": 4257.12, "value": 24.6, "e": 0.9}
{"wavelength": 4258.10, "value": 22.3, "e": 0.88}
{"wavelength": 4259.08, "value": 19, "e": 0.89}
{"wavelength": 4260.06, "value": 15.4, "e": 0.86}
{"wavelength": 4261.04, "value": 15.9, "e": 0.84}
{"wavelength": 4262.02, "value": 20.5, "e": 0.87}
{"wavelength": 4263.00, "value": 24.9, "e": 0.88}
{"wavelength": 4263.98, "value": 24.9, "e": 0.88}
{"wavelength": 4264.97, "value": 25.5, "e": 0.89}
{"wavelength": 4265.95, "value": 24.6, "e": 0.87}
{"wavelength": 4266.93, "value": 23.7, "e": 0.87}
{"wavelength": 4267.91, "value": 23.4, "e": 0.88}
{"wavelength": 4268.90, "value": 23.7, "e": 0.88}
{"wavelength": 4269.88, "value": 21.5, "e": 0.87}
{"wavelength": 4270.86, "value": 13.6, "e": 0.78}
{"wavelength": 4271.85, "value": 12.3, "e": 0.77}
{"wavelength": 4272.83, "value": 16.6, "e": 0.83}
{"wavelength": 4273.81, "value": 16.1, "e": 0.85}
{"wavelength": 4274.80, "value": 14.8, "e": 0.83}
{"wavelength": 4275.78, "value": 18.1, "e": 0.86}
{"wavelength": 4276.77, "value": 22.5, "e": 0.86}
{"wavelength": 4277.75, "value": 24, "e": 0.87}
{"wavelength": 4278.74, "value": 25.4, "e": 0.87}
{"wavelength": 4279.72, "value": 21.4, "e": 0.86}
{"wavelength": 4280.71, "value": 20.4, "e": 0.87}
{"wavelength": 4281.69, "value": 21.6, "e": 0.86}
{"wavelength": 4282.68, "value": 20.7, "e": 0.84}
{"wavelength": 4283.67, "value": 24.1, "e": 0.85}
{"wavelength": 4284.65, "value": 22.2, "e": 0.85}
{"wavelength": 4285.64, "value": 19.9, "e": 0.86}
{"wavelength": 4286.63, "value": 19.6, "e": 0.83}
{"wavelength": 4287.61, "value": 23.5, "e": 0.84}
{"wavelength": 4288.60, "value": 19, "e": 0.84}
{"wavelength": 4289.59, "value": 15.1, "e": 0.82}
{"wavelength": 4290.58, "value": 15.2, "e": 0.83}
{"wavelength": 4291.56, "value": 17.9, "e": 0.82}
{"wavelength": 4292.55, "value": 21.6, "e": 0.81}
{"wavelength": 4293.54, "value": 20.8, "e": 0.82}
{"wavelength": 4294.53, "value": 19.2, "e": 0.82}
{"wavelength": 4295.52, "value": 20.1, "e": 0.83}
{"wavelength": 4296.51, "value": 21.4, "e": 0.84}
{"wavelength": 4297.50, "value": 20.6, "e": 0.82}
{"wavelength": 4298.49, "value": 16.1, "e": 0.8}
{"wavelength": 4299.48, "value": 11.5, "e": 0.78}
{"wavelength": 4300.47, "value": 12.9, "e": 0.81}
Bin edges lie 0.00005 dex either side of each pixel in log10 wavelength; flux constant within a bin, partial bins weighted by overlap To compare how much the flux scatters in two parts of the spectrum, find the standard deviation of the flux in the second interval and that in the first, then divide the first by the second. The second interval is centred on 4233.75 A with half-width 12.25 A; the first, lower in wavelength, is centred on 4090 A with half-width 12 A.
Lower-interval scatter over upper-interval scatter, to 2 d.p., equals 0.55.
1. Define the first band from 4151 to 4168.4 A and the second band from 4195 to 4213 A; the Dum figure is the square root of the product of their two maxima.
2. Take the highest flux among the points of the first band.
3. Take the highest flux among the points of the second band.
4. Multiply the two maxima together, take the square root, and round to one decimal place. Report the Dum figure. 25.5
